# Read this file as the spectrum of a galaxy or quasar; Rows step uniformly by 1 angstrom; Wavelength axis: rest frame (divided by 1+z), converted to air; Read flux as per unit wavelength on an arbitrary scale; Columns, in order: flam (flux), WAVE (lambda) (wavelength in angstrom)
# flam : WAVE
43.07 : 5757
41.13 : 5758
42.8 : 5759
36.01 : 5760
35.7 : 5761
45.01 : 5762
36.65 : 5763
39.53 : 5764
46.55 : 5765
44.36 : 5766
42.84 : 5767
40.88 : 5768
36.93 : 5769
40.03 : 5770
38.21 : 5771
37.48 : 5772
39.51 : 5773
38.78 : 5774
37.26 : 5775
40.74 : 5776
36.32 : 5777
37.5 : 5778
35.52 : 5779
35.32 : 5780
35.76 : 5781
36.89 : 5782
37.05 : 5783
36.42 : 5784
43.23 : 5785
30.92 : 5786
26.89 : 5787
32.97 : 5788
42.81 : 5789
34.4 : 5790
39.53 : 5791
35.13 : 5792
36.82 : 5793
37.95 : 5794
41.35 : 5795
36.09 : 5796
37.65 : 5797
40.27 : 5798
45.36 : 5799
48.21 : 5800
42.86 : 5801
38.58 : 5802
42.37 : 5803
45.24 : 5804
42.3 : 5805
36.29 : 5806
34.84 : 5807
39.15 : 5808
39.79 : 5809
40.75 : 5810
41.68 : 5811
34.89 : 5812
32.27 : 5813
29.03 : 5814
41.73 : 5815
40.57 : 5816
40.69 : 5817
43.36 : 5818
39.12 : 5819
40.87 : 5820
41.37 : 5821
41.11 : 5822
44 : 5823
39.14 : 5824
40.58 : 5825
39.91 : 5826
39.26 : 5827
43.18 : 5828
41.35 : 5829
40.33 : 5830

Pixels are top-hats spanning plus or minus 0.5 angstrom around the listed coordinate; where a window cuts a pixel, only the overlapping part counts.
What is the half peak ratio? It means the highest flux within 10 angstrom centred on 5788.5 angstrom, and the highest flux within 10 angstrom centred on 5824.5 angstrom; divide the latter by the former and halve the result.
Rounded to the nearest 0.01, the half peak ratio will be 0.51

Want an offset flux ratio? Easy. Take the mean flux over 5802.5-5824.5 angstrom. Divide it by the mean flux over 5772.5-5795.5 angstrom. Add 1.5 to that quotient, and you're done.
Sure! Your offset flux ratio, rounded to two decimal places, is 2.57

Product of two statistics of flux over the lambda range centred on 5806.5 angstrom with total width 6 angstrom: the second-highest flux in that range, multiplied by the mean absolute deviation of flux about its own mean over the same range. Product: 120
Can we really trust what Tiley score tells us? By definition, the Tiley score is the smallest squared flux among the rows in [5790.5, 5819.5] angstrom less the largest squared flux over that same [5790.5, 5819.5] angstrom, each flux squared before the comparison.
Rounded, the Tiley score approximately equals -1481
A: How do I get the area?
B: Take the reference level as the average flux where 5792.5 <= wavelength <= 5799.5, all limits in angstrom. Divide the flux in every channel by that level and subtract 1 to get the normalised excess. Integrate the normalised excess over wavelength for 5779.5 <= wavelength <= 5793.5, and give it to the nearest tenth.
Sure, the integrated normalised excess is -1.2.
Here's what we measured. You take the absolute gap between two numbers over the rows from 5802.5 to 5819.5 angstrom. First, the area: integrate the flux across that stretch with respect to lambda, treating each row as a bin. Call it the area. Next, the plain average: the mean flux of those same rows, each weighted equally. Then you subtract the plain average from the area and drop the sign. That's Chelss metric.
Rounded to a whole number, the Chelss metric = 625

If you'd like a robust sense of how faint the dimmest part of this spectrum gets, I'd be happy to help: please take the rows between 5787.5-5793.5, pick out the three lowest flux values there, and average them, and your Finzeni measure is 34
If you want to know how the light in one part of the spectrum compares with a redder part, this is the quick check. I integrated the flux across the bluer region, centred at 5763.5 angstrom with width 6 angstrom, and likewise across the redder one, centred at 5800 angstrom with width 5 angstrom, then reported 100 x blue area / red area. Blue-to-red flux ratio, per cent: 115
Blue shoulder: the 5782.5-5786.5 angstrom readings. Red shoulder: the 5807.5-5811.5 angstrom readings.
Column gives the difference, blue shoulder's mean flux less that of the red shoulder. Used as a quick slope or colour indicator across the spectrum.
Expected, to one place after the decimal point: -3.4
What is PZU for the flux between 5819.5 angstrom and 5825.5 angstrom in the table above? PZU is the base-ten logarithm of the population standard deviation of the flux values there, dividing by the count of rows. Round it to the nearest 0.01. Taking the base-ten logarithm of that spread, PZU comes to 0.16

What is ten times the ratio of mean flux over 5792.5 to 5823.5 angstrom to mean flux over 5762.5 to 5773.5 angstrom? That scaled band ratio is 9.9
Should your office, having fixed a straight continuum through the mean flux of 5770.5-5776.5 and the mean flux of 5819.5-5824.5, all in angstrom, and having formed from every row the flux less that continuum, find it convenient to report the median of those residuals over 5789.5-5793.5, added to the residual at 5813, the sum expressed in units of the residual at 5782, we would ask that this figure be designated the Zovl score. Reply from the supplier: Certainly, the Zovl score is 5.5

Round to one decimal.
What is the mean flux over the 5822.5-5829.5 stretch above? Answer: 41.1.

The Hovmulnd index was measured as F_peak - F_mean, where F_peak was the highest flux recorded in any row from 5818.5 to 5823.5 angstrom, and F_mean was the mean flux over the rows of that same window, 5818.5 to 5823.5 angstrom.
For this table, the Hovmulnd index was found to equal 2.7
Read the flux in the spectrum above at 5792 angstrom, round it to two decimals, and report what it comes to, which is 35.13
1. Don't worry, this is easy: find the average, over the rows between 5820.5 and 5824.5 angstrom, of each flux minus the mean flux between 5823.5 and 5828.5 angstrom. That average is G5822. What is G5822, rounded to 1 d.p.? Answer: 1.0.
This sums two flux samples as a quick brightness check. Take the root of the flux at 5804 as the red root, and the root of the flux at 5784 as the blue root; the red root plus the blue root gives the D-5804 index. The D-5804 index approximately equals 12.8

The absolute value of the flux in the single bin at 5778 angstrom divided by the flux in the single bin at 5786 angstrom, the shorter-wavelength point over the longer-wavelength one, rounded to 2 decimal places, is 1.21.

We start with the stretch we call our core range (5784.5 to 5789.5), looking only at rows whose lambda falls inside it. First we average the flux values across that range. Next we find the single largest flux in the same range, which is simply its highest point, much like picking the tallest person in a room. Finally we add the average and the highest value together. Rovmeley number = 79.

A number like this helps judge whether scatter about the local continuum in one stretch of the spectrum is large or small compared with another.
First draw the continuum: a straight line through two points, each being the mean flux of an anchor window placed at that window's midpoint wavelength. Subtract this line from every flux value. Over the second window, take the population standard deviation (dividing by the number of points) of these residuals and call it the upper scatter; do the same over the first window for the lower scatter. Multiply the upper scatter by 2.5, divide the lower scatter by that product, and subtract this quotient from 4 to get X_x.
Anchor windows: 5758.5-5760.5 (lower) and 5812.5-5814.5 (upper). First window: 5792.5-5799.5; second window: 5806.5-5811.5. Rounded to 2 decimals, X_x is 3.50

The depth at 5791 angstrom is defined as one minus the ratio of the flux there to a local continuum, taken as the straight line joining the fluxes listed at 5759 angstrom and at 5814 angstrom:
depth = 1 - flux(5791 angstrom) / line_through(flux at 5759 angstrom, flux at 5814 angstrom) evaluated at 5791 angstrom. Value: -0.14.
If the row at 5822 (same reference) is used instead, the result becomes -0.52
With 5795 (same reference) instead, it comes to -0.22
